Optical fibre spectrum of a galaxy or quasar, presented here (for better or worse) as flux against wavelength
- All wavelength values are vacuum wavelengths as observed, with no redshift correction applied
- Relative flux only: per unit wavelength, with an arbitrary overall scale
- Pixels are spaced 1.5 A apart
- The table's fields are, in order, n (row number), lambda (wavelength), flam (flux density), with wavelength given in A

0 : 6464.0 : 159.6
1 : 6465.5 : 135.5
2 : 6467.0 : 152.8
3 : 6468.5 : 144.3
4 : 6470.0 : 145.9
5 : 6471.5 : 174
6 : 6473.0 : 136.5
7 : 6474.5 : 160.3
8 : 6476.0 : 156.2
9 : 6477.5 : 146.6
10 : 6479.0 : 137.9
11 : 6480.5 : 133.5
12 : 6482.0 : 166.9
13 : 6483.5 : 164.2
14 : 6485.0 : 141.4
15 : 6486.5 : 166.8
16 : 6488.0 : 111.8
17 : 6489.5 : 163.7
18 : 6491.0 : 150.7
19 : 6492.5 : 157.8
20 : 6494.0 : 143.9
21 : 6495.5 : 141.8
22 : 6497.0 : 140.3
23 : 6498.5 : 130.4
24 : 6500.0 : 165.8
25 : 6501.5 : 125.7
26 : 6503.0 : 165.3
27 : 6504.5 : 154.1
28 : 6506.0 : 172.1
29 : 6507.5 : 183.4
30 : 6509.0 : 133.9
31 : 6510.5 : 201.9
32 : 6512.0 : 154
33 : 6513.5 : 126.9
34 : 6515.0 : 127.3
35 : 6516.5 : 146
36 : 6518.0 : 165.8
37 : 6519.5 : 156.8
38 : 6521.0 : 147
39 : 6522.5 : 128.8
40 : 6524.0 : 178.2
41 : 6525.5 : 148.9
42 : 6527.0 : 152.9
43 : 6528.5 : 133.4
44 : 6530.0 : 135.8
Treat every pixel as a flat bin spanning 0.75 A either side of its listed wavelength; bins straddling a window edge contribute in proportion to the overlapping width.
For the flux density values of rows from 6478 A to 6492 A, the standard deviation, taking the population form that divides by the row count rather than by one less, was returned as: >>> 18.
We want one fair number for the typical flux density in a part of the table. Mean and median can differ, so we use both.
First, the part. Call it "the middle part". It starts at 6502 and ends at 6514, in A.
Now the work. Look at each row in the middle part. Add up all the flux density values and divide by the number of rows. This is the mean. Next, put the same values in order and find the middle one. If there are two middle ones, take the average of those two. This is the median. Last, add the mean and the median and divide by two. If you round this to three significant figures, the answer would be 161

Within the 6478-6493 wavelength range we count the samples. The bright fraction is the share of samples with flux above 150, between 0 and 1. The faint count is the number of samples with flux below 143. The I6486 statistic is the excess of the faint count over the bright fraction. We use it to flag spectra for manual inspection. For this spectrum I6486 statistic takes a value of 3.40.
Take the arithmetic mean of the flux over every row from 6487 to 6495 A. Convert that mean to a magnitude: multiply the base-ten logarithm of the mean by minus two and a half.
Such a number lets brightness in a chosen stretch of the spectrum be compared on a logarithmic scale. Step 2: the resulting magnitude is -5.41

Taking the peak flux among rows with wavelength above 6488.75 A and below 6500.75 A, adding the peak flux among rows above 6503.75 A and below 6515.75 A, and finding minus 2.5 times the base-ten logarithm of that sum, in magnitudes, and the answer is -6.41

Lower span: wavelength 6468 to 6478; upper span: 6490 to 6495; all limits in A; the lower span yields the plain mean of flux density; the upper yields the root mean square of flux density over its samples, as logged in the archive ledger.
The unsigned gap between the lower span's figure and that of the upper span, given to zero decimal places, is 1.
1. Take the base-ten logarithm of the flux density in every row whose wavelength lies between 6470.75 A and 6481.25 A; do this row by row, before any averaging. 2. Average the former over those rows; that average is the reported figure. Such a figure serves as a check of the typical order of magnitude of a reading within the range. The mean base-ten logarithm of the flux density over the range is 2.17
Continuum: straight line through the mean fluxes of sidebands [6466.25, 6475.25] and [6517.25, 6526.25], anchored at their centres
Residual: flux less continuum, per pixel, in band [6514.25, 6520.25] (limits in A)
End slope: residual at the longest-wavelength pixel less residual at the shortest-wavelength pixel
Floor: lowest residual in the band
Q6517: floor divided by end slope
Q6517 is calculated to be -0.9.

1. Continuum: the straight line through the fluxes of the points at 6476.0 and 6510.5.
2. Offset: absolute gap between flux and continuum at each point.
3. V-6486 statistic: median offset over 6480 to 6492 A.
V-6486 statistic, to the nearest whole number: 18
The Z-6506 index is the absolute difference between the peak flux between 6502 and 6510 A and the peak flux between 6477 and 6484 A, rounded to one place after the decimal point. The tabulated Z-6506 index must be 16.5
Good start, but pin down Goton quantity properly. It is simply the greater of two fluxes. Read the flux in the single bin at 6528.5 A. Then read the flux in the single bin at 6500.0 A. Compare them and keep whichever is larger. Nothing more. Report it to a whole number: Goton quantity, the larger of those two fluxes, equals 166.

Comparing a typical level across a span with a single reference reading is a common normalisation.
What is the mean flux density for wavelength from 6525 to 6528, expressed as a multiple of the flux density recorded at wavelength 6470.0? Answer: 1.03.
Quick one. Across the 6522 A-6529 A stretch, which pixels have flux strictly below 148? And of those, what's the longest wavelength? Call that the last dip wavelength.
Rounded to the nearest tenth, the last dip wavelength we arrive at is 6528.5 A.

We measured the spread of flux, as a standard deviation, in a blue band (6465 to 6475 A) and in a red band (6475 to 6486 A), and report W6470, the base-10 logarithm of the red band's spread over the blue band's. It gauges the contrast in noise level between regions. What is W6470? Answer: -0.02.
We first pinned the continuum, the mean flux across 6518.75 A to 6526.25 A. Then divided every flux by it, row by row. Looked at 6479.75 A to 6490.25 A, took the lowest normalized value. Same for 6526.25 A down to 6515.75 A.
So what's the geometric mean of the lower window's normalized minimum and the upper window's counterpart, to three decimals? 0.790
